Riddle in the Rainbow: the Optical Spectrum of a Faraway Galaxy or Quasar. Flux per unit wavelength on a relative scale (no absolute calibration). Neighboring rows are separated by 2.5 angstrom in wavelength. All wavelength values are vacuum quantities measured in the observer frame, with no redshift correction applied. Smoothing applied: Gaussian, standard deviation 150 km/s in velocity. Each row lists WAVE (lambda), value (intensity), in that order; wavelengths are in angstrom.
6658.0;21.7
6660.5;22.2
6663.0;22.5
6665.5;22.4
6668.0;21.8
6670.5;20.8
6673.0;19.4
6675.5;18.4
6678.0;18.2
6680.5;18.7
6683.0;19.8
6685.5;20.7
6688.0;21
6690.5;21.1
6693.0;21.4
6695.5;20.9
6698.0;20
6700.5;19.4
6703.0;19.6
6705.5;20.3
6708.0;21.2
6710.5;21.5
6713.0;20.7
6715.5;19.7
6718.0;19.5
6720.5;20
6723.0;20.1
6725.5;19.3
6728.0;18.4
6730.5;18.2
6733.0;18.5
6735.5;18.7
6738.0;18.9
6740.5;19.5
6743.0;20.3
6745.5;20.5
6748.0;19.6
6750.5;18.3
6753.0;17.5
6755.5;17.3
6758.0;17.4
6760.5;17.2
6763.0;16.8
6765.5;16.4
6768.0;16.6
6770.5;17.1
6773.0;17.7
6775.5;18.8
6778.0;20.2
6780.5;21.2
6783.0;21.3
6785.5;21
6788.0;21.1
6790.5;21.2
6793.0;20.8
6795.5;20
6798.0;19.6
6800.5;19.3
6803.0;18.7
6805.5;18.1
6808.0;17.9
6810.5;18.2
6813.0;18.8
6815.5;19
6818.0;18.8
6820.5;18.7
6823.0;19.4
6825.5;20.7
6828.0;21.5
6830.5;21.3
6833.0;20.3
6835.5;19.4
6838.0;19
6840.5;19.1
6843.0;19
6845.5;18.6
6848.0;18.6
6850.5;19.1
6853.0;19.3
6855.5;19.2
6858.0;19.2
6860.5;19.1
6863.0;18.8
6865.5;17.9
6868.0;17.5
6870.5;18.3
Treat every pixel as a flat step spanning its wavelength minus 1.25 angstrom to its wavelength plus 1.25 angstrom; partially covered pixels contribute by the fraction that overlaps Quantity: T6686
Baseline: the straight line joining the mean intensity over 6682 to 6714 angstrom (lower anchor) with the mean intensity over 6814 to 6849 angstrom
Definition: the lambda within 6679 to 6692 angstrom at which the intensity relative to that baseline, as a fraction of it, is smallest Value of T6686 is 6680.5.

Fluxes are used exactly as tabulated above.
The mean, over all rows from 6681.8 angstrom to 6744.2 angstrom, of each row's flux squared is 399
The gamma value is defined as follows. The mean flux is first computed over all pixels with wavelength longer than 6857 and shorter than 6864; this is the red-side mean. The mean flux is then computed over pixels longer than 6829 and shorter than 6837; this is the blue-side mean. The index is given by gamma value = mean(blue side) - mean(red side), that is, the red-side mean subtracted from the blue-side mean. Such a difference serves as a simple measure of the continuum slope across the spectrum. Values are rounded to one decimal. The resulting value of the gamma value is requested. 1.3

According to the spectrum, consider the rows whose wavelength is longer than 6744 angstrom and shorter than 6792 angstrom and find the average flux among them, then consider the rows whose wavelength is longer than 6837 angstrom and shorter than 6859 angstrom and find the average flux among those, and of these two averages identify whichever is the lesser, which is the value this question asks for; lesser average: 18.8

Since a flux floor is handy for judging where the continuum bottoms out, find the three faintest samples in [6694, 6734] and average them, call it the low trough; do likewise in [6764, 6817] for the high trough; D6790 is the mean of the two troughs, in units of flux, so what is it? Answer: 17.5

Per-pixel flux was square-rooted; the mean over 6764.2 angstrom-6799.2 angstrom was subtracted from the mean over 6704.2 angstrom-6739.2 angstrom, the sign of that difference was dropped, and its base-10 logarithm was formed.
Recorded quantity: -1.7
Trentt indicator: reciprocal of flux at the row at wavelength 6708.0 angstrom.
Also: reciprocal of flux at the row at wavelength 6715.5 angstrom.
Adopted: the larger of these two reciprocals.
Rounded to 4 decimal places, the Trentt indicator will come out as 0.0508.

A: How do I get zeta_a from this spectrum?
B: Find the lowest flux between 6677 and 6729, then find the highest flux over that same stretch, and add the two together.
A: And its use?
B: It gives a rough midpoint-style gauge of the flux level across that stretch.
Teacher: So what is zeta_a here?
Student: 39.7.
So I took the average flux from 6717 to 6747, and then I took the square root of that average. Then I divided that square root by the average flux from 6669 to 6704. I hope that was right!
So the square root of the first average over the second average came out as 0.220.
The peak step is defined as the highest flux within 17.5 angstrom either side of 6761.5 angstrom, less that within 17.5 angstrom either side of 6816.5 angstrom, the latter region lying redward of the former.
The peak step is -1.0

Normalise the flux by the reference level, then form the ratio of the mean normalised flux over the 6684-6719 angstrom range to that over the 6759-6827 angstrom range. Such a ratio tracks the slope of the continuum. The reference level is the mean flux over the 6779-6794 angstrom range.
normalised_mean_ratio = 1.08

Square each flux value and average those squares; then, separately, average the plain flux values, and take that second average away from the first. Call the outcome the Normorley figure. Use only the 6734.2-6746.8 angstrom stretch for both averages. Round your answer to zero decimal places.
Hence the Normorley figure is 364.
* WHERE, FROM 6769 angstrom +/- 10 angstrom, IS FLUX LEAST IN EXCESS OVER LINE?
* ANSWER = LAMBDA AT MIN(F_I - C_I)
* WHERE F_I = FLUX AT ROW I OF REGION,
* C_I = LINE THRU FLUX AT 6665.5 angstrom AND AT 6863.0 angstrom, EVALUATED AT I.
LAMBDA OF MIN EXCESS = 6765.5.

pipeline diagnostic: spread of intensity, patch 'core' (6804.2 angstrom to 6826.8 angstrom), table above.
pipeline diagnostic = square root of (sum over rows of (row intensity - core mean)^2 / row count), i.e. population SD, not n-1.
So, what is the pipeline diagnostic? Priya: 0.79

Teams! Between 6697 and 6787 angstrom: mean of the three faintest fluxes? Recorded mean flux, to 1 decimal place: 16.6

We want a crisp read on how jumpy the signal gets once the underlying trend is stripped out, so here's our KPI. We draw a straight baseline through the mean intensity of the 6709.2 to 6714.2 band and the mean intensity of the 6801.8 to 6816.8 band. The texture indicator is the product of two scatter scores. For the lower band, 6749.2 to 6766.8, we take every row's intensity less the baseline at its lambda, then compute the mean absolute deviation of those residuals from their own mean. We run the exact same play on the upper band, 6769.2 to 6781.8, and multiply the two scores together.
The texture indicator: 0.43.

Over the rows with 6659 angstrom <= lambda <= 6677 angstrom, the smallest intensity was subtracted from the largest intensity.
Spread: 4.1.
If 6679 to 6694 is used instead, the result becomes 2.7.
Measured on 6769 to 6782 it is 4.1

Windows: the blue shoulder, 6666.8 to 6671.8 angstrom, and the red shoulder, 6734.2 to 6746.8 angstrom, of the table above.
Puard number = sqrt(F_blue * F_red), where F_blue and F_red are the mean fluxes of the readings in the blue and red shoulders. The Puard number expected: 20.4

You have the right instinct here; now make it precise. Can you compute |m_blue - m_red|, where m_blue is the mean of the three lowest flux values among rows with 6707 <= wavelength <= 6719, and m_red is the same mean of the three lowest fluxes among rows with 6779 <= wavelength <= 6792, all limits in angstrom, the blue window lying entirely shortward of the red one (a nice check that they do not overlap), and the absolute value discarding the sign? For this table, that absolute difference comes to 1.1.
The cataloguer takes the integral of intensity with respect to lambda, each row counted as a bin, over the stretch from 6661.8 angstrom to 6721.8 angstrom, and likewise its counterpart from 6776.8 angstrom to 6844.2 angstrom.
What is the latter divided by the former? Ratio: 1.09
